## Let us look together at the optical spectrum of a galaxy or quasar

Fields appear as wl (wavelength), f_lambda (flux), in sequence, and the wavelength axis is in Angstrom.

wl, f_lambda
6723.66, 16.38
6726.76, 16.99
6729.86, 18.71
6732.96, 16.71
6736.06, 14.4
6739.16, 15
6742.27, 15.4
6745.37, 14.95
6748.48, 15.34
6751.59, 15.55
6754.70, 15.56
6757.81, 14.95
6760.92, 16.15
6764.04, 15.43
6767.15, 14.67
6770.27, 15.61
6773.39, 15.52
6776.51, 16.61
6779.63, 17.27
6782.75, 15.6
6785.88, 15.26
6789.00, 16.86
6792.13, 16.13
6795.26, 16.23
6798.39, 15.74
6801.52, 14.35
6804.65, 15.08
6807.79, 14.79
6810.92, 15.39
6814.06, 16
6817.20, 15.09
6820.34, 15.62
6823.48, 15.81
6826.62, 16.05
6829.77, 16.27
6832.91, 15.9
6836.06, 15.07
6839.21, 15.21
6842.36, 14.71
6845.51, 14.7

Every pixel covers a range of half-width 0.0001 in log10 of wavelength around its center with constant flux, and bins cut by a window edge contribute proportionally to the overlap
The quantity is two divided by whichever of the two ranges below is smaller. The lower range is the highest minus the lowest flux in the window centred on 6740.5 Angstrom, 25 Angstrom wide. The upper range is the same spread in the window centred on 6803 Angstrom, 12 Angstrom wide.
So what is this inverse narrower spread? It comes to 1.4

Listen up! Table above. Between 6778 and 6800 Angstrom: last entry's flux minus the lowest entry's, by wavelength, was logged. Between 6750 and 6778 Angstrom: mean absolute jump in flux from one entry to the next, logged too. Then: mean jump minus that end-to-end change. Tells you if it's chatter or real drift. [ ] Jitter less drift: 2.2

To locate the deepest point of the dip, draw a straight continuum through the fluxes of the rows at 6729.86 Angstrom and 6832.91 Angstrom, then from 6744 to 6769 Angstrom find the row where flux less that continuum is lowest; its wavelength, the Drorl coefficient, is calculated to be 6745.37 Angstrom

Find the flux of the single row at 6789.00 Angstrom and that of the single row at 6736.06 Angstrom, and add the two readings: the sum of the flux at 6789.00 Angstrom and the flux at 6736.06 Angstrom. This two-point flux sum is 31.3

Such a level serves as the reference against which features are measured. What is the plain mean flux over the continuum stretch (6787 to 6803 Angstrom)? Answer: 15.9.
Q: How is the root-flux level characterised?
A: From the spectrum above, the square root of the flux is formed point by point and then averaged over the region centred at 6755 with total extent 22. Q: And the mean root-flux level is 3.93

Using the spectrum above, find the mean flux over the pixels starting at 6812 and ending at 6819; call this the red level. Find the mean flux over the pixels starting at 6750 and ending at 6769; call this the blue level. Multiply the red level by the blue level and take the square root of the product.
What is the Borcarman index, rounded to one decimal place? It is 15.5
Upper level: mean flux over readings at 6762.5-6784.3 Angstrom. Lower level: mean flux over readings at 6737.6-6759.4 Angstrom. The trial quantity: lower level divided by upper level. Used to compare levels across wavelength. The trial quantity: 0.96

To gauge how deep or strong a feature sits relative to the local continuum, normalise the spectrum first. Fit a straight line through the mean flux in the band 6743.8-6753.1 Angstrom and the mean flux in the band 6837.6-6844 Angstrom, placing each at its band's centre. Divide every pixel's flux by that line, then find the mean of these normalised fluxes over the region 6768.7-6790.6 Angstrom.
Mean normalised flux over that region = 1.06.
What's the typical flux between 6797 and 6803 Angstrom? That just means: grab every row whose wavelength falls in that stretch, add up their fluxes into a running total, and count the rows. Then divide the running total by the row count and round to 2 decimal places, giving 15.04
